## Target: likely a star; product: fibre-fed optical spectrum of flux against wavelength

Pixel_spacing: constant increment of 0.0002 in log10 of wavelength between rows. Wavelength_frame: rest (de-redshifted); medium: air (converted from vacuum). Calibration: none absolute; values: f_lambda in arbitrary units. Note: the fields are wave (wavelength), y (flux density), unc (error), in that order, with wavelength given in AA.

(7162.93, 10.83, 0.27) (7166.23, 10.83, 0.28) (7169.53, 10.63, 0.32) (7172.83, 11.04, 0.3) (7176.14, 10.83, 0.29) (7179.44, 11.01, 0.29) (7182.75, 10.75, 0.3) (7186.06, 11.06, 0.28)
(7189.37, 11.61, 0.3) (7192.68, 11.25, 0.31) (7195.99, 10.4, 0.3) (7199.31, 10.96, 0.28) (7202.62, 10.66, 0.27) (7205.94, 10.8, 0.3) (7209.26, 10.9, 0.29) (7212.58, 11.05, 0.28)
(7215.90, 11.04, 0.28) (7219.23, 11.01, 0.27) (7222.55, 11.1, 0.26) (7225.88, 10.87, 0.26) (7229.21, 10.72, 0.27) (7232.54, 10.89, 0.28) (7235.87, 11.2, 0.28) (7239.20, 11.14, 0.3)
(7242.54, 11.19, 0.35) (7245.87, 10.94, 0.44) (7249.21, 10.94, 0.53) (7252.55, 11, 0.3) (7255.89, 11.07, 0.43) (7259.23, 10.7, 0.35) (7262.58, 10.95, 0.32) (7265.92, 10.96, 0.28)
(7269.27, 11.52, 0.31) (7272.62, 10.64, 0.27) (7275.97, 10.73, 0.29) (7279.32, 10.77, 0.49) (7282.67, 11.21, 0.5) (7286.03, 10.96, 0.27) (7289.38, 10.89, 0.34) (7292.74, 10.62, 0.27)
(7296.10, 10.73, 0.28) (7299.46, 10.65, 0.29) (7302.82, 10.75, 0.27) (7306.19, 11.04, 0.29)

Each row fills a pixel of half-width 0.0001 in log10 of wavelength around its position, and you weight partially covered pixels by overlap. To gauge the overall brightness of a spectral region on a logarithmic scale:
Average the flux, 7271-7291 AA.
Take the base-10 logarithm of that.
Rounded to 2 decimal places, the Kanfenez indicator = 1.04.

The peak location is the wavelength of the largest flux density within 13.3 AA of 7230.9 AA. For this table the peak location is 7235.87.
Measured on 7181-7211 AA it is 7189.37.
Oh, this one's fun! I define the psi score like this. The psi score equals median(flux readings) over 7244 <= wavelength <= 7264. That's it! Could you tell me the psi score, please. 10.9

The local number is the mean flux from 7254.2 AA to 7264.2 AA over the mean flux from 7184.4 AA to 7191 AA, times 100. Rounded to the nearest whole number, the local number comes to 96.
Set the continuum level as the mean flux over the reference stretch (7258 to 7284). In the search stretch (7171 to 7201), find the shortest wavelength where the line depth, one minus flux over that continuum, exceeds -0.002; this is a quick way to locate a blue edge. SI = 7176.14 AA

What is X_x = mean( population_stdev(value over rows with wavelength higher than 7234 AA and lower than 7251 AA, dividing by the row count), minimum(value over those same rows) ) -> 5.53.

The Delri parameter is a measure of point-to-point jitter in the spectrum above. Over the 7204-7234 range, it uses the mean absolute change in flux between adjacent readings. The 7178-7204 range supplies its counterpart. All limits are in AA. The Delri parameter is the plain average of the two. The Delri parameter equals 0.29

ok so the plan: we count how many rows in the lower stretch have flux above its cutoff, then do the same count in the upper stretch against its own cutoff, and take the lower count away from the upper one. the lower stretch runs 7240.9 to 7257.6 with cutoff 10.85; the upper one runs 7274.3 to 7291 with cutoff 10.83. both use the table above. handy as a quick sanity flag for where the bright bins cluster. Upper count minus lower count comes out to -2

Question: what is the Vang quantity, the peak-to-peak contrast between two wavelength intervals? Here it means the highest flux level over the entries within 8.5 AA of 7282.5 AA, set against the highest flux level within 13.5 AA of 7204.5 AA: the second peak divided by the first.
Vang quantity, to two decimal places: 1.00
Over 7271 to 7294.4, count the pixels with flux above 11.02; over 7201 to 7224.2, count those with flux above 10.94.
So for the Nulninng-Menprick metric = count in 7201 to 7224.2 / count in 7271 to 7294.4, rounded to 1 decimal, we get 4.0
